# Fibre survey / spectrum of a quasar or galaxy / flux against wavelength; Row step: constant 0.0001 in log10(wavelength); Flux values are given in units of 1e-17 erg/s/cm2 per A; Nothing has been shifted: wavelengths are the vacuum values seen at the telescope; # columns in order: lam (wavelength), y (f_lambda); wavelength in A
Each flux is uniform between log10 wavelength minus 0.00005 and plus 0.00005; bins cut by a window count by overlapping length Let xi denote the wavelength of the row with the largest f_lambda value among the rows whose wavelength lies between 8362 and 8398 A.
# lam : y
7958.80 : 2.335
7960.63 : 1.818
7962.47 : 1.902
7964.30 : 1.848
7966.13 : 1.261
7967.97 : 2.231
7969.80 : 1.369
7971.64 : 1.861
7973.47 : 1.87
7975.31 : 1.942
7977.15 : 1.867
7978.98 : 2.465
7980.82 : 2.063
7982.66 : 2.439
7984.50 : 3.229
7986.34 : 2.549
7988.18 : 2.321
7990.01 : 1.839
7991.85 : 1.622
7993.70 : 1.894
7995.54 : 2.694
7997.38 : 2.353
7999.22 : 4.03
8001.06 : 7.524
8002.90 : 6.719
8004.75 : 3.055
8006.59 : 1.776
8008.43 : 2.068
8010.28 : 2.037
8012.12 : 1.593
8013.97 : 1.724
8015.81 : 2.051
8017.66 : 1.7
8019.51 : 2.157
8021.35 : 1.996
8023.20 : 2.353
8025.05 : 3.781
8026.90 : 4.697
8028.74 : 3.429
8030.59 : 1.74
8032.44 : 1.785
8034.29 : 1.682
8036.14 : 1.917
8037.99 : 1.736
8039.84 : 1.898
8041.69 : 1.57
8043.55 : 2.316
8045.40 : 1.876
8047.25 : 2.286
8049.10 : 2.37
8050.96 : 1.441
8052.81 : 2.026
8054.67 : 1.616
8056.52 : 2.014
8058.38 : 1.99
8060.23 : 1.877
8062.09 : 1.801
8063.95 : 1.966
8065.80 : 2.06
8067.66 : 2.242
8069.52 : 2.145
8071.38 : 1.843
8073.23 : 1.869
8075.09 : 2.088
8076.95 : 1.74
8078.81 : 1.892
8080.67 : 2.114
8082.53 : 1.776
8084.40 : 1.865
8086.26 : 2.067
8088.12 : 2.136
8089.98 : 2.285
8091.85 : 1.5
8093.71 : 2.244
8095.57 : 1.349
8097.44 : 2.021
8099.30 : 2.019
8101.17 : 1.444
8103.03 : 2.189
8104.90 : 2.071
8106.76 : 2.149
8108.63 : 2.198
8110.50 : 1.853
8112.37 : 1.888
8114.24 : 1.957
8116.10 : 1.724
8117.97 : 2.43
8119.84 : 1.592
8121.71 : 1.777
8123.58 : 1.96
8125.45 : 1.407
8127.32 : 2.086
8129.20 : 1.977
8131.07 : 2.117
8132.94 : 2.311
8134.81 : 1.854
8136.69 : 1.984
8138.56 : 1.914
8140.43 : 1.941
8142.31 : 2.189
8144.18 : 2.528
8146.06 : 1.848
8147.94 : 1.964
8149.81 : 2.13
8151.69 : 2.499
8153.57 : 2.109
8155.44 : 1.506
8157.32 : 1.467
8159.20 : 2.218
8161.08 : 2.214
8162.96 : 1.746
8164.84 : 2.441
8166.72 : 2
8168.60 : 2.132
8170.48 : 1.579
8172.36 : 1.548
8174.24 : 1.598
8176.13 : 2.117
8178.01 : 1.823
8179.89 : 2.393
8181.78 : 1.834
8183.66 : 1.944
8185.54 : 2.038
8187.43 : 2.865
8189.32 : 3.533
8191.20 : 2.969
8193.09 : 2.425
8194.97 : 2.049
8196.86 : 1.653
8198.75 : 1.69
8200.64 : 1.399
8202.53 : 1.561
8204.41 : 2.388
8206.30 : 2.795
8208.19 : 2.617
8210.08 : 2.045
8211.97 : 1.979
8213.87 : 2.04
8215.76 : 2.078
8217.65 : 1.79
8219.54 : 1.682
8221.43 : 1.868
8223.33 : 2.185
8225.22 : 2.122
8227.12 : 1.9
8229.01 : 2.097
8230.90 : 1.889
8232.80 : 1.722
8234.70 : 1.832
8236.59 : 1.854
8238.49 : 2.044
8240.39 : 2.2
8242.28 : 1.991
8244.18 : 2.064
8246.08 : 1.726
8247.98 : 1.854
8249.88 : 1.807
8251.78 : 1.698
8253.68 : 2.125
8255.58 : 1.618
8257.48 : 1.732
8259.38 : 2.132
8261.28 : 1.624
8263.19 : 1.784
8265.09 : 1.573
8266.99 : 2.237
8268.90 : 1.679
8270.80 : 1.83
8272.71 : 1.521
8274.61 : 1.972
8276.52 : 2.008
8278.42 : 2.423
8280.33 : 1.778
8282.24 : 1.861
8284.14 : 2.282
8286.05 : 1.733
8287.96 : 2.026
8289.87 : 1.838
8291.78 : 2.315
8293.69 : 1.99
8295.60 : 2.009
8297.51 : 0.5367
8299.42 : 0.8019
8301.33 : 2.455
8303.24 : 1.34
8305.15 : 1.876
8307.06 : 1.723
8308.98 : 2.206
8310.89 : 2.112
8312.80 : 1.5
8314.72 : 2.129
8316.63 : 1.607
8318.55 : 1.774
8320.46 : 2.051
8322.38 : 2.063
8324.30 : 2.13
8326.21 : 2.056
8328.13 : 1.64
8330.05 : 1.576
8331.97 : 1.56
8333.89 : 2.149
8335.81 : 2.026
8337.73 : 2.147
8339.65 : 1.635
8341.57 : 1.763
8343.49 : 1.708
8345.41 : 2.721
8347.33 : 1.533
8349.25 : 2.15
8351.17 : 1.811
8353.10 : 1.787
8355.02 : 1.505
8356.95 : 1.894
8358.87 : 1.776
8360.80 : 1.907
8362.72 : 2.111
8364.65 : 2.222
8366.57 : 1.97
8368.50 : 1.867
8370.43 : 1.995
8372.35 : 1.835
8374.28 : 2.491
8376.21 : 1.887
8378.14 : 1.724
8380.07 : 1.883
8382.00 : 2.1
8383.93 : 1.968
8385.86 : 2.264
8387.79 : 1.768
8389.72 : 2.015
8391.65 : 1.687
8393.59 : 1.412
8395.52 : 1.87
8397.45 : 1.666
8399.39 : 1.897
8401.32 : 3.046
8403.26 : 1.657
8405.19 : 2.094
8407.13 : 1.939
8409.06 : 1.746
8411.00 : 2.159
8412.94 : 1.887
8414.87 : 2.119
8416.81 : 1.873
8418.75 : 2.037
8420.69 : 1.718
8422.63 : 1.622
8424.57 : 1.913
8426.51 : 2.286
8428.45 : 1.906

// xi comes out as 8374.28 A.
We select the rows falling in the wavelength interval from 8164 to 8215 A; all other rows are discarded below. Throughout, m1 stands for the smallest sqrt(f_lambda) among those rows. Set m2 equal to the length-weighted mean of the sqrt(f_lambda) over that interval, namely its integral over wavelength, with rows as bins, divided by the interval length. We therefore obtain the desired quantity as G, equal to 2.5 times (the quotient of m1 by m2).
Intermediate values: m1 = 1.18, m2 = 1.45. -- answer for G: 2.04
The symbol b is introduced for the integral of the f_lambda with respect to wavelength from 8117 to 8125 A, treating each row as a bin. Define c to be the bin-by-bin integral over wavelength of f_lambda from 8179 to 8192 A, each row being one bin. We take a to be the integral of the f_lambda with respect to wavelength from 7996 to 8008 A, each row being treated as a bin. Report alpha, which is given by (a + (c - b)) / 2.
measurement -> 33.2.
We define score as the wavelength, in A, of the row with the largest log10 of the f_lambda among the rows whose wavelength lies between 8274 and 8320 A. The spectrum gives 8301.33 A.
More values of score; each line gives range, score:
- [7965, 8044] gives 8001.06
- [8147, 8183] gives 8151.69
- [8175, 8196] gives 8189.32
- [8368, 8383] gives 8374.28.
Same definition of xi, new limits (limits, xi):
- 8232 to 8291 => 8278.42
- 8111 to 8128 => 8117.97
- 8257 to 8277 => 8266.99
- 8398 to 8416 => 8401.32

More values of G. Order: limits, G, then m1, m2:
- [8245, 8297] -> 2.25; 1.23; 1.37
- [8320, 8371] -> 2.22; 1.23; 1.38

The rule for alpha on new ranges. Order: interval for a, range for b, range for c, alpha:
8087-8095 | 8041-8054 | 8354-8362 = 2.3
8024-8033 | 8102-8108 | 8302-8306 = 11.0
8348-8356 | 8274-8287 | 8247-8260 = 6.1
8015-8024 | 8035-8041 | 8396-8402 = 10.1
